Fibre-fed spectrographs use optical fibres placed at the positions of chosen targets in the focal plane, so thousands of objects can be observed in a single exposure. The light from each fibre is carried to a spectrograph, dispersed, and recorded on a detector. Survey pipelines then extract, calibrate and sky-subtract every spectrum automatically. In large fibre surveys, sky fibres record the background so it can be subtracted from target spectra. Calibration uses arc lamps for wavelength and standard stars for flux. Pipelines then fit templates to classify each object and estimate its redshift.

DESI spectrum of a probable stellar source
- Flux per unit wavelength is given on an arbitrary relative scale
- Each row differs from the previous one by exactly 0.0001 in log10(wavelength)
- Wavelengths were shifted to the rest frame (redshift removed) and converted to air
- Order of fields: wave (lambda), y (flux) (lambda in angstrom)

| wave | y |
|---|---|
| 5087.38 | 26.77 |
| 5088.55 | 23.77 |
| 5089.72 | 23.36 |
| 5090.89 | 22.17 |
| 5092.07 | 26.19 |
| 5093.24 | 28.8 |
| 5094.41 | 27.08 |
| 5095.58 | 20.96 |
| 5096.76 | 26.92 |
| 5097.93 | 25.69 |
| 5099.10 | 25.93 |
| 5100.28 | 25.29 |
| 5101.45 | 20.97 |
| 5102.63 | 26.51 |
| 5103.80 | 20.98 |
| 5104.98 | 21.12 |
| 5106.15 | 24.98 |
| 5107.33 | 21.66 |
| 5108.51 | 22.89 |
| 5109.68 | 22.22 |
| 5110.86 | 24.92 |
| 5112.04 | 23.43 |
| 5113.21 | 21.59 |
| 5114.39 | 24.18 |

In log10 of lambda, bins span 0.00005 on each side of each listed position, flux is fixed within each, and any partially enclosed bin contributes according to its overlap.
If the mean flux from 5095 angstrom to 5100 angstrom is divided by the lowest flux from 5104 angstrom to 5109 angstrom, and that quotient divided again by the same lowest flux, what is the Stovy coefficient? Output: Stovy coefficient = 0.0558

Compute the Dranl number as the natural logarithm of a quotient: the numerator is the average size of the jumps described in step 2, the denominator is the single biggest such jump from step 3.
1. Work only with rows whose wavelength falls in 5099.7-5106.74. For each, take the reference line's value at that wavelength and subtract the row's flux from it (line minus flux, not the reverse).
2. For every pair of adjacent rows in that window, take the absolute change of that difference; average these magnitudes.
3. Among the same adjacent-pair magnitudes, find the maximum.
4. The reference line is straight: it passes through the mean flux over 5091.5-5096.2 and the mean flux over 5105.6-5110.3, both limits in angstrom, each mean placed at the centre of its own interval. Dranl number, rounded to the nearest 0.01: -0.39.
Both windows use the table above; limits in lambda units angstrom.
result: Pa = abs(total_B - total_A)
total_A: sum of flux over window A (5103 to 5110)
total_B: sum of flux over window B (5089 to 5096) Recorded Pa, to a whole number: 15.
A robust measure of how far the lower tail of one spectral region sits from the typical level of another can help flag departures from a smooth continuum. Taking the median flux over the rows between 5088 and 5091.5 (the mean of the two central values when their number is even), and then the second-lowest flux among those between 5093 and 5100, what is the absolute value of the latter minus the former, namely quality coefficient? 2.3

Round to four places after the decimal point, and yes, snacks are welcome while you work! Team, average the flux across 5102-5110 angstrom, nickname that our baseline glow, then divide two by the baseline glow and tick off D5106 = 0.0873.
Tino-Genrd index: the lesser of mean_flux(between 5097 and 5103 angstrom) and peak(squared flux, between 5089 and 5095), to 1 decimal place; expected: 24.9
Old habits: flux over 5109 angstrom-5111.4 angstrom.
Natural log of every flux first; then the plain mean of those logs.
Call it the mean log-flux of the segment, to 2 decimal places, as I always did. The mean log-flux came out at 3.16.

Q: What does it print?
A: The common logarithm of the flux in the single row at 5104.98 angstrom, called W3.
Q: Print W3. 1.32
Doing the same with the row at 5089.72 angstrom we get 1.37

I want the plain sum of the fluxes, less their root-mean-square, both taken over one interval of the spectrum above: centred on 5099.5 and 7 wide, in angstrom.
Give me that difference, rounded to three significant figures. 126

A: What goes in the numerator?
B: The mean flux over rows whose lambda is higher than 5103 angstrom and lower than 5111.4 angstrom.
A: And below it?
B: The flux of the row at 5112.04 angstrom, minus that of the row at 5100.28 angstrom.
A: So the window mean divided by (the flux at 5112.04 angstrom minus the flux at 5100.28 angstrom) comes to -12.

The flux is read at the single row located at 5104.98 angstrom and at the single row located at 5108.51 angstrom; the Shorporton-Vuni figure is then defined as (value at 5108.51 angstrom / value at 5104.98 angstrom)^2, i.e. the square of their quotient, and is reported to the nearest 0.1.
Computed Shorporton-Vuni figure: 1.2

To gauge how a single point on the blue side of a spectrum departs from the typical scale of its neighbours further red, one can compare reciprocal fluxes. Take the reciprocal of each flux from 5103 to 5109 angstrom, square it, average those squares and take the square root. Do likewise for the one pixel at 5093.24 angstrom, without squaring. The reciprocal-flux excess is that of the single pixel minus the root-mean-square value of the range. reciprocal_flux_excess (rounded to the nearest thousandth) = -0.010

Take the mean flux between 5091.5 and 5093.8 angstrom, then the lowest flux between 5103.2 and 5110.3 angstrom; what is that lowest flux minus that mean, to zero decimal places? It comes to -7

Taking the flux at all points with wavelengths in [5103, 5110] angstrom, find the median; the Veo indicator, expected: 22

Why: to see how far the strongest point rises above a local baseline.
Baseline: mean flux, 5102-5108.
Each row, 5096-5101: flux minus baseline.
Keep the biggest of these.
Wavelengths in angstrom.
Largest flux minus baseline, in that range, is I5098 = 4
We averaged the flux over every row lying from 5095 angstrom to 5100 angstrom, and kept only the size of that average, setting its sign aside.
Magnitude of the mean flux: 24.9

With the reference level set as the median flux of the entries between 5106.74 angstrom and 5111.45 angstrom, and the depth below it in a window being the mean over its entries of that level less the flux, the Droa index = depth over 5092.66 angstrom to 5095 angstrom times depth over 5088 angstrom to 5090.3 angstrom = 5.4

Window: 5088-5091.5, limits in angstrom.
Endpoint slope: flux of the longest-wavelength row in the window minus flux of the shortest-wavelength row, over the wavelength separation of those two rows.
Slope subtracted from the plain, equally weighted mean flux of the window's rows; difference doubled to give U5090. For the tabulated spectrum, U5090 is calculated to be 48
